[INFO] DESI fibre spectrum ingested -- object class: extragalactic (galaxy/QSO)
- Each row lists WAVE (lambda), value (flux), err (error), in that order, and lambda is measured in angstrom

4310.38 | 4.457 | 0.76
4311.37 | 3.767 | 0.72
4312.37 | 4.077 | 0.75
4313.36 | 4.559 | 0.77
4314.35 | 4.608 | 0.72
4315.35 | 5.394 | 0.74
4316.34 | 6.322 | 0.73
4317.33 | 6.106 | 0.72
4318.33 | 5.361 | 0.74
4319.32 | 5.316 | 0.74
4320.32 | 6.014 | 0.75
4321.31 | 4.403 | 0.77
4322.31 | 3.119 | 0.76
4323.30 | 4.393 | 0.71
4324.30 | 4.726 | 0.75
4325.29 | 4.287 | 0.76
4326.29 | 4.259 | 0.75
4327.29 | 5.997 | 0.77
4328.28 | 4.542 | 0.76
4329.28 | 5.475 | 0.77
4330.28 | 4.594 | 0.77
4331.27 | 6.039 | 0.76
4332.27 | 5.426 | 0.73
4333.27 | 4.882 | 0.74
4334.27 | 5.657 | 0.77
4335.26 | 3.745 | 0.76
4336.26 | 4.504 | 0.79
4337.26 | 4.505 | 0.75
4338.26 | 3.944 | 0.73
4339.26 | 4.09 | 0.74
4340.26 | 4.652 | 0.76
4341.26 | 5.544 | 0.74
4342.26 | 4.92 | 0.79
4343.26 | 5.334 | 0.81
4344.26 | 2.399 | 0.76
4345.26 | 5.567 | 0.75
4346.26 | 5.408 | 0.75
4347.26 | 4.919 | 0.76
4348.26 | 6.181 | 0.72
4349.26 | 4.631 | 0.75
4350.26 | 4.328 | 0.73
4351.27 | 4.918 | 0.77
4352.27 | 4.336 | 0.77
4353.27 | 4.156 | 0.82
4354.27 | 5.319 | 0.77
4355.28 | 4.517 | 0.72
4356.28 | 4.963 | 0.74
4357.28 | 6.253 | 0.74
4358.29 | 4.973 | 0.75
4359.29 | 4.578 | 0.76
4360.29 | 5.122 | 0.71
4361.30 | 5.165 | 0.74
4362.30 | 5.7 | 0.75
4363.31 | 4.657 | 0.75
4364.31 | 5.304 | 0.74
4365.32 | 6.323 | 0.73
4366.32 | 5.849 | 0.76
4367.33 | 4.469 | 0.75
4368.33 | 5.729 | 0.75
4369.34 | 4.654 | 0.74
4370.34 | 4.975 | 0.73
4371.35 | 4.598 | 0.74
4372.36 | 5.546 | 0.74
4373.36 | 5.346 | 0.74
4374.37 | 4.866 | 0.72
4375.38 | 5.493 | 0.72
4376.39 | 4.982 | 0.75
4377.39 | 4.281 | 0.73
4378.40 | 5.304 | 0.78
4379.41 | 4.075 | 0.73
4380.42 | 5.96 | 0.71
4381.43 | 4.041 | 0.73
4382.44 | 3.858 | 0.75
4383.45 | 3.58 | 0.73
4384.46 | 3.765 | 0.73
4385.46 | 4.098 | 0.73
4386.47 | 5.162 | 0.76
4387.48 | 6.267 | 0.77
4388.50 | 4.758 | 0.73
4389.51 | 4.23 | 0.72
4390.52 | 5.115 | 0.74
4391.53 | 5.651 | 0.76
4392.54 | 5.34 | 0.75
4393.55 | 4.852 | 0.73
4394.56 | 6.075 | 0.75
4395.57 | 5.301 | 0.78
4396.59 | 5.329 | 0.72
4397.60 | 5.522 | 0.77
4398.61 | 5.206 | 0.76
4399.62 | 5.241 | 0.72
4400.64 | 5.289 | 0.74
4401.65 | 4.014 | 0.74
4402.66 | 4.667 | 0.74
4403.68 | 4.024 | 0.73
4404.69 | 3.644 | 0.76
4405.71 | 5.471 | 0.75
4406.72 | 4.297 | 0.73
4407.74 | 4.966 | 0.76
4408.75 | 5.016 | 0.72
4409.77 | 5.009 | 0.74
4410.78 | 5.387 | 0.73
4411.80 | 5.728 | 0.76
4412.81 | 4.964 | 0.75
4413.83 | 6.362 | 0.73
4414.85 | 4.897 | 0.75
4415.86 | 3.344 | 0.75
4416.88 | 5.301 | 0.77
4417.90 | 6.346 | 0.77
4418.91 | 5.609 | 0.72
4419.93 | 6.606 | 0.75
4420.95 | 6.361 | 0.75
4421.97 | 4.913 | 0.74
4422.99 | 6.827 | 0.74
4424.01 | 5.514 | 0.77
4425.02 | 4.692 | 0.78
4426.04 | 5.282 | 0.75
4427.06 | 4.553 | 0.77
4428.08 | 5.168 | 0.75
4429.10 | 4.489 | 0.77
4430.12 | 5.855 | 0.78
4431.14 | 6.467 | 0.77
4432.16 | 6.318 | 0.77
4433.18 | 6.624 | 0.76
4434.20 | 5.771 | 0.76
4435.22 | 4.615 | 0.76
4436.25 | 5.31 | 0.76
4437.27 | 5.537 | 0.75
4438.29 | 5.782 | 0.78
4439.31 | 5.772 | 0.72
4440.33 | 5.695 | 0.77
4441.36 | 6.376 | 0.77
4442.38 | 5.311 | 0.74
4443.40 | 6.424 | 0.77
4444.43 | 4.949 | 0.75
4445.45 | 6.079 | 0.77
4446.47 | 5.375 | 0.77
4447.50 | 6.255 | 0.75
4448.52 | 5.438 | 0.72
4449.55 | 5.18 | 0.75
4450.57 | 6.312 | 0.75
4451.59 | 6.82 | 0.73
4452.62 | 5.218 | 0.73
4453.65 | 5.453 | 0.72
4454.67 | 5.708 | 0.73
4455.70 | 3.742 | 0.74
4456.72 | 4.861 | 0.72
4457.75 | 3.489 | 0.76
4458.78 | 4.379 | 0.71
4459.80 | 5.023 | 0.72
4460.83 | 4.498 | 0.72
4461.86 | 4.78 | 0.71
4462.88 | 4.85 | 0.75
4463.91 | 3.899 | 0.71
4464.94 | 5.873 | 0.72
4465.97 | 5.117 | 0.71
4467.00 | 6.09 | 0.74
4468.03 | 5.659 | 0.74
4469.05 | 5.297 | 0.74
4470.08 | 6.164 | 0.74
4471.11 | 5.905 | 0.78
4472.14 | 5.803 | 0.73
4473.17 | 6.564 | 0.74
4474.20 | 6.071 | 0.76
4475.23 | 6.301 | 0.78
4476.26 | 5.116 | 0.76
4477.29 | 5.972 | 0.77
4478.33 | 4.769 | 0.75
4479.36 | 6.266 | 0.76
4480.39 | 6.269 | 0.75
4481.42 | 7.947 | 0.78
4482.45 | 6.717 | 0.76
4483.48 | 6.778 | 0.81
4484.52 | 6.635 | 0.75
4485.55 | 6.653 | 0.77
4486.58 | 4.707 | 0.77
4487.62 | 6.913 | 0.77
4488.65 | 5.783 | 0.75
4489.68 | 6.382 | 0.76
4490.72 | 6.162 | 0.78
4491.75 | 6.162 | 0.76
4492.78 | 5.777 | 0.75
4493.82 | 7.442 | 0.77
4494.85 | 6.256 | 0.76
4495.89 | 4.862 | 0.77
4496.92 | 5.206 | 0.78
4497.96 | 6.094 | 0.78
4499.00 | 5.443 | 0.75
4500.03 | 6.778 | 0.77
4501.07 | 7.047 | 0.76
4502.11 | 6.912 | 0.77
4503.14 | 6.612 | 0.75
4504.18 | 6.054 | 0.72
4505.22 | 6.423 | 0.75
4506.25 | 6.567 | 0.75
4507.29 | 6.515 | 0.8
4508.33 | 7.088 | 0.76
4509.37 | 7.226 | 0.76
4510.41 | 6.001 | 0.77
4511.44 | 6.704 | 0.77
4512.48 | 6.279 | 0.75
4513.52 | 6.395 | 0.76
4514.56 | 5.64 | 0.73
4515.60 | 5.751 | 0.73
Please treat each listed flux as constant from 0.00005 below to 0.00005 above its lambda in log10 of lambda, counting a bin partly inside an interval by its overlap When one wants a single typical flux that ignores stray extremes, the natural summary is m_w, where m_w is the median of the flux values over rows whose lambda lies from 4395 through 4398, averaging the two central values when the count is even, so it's 5.33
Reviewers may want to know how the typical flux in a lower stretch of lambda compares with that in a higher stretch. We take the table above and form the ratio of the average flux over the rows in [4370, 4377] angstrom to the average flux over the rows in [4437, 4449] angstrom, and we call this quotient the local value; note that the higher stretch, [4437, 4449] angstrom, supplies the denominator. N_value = 0.89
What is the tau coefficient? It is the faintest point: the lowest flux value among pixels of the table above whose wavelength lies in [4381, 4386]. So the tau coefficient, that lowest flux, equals 3.58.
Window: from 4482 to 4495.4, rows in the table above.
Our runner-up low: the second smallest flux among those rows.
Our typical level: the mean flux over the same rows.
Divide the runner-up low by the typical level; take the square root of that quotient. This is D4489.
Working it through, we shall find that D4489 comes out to 0.955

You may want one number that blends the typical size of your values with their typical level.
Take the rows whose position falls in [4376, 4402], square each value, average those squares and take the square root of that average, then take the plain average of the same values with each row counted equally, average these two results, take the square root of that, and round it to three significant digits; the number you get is 2.22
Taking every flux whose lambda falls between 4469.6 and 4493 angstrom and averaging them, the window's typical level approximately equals 6.2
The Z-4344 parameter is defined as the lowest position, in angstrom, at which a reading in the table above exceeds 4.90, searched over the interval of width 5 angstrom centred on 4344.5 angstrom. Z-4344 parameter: 4342.26 angstrom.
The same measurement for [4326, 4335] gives 4327.29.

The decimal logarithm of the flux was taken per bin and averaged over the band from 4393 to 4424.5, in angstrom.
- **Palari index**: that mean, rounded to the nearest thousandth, 0.713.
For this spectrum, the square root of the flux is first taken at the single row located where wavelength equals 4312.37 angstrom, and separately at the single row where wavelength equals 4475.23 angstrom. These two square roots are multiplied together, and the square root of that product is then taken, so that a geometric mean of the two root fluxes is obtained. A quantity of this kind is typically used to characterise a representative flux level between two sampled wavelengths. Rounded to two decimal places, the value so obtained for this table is 2.25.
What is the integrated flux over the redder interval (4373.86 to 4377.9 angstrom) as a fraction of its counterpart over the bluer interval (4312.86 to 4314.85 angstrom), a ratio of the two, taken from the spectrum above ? 2.2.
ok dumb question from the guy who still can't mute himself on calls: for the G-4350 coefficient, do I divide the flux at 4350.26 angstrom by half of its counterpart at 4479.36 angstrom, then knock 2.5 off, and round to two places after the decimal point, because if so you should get -1.12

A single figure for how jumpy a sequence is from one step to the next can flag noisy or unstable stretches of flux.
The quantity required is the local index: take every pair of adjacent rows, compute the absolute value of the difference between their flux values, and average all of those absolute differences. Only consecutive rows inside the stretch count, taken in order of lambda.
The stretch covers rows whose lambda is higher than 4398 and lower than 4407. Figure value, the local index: 0.75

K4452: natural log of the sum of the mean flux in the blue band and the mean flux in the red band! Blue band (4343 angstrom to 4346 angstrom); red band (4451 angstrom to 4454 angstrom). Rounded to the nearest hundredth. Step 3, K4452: 2.33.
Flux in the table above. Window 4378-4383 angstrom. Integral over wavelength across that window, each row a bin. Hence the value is 23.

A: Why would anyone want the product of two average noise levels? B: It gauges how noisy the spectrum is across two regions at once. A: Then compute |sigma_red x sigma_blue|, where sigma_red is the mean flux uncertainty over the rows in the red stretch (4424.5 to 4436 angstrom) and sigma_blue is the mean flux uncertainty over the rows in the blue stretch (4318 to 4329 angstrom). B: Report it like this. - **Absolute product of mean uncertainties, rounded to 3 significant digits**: 0.575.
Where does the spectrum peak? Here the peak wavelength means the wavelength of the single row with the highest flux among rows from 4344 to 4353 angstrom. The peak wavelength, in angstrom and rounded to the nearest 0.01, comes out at 4348.26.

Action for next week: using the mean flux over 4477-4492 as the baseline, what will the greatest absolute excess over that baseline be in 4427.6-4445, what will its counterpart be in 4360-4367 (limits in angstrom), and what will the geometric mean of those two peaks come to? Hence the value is 1.70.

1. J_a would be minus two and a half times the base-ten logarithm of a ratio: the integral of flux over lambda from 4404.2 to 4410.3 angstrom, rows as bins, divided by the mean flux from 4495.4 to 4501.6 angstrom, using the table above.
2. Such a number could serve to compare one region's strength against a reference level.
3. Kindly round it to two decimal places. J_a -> -1.72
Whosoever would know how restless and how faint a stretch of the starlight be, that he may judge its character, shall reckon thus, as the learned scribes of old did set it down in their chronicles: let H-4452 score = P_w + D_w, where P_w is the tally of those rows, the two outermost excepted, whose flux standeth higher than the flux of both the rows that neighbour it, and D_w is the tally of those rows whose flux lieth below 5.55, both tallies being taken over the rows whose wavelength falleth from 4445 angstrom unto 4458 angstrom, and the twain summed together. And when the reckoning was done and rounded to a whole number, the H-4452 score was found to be 12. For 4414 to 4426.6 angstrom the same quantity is 10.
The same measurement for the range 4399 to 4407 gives 11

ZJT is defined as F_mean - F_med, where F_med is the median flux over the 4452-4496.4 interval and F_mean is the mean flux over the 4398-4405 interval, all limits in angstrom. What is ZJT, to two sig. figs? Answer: -1.2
